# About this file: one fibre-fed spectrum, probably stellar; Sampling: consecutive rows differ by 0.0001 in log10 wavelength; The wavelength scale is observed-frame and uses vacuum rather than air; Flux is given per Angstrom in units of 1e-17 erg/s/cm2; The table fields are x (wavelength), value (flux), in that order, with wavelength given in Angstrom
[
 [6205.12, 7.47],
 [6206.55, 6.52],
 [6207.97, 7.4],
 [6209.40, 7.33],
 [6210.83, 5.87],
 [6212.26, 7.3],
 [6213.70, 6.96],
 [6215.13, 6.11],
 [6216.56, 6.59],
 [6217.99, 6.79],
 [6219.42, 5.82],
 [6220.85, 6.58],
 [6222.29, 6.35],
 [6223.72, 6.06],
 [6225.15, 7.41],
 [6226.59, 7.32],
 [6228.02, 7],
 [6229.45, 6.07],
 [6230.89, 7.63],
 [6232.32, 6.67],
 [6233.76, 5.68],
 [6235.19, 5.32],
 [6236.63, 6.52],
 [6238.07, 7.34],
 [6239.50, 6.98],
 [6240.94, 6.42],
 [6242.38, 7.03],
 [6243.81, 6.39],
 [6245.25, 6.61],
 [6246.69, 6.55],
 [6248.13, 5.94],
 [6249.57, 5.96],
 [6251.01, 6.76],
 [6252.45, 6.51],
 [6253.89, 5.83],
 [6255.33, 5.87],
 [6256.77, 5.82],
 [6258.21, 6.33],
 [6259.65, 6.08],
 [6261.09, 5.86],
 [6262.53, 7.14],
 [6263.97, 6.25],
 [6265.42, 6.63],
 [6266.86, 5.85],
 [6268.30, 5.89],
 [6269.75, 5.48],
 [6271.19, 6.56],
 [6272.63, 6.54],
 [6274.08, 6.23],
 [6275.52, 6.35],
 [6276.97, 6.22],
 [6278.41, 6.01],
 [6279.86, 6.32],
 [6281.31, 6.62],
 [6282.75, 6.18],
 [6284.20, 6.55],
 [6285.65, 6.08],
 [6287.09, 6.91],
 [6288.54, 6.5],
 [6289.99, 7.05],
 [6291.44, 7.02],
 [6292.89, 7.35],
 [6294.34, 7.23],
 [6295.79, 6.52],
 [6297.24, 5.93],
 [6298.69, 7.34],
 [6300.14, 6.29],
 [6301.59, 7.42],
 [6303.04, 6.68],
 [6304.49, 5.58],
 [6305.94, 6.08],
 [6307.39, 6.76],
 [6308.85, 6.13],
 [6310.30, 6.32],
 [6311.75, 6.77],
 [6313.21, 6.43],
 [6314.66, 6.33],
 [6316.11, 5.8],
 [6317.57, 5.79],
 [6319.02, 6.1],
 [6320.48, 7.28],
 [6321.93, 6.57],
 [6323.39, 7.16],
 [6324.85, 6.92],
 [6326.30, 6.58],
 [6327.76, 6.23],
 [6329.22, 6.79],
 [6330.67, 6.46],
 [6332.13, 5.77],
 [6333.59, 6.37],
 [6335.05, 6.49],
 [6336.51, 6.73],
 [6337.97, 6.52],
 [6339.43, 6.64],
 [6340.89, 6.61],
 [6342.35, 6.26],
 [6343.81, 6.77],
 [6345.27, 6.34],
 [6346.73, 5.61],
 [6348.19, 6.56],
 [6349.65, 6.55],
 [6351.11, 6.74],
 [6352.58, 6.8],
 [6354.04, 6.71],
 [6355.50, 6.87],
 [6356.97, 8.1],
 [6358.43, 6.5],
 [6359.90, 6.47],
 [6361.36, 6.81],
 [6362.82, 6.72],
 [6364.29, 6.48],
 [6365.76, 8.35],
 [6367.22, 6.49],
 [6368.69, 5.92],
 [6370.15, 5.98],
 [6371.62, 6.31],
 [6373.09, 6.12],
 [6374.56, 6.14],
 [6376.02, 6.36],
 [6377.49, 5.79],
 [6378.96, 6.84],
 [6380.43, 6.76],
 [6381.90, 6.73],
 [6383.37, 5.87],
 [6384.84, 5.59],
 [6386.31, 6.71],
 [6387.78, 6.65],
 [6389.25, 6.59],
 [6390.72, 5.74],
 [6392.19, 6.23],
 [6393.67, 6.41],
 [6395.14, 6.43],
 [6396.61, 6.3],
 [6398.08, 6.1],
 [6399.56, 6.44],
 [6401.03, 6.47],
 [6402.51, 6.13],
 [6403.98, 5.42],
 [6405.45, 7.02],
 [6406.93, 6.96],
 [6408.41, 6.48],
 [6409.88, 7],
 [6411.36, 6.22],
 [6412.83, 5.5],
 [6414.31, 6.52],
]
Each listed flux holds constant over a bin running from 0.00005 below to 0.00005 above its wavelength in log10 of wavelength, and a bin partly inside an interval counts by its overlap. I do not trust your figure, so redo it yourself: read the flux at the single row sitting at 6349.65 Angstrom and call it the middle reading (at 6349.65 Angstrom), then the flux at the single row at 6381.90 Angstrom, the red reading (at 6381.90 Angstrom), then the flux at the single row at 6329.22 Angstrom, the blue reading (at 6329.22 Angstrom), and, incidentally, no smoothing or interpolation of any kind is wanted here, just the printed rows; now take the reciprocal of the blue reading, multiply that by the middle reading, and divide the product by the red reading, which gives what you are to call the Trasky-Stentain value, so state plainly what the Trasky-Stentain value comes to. 0.14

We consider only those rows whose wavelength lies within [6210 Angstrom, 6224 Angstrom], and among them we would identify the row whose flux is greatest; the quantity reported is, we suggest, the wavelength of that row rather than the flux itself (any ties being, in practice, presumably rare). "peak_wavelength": 6212.26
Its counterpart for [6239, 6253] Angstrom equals 6242.38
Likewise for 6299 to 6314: 6301.59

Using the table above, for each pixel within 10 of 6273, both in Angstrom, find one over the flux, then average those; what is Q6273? 0.161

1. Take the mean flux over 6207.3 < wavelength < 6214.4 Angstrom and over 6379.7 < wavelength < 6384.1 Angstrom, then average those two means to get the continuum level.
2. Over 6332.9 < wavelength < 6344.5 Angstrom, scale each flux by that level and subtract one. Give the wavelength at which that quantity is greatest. 6343.81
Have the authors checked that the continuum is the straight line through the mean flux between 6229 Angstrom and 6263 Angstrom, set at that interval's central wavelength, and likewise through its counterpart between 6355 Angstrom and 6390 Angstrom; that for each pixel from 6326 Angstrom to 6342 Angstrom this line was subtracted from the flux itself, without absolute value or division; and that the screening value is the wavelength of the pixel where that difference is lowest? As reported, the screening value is 6332.13 Angstrom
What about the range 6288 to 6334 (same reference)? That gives 6304.49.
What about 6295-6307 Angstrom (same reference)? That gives 6304.49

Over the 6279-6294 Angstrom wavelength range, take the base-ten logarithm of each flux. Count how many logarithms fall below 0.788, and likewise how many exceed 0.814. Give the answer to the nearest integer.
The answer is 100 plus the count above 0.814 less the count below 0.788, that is 105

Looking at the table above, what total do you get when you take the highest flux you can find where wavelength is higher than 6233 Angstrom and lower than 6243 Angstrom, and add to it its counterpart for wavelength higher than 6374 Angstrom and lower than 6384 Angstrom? 14.2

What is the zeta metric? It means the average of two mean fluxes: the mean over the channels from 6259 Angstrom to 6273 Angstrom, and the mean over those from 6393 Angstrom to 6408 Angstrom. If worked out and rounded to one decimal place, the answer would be 6.3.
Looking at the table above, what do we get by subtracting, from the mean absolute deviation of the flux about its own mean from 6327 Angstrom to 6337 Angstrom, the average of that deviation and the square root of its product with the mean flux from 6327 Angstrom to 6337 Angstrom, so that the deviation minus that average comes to -0.50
